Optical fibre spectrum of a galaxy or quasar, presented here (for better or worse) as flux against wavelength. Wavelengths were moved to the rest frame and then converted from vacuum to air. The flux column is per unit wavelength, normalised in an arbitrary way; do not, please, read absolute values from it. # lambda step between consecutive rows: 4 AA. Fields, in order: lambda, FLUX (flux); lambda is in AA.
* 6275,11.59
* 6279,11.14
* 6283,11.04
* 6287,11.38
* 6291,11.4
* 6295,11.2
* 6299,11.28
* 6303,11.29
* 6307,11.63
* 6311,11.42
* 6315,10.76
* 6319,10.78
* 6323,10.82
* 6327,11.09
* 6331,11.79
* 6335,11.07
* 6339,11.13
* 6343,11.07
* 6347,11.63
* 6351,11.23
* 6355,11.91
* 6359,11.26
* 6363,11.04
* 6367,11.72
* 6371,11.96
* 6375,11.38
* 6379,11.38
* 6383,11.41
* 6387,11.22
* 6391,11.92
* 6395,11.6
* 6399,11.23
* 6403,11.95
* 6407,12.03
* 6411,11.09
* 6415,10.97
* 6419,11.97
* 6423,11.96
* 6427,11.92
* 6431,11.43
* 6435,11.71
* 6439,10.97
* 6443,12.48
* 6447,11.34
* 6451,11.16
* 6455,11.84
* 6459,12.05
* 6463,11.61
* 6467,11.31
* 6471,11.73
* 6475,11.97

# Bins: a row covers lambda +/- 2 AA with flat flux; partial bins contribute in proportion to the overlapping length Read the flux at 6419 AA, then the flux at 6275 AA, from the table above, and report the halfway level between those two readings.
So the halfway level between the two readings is 11.8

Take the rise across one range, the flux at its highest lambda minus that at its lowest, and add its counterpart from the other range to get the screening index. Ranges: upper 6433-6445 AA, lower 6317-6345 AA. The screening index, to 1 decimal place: 1.1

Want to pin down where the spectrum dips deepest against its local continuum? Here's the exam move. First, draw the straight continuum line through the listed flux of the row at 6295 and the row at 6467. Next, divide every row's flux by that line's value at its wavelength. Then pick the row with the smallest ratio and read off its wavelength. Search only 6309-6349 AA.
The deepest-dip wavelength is 6315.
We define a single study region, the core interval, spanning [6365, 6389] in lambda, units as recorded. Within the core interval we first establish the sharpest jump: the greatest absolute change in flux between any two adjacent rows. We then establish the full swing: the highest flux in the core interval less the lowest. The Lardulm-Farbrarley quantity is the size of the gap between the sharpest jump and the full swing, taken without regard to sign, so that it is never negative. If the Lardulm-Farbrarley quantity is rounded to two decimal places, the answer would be 0.16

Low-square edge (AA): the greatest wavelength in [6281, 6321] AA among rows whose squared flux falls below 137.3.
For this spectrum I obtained 6319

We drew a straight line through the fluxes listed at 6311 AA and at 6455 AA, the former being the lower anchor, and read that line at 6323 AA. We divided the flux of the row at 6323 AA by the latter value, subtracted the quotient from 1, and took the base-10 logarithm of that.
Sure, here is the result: -1.26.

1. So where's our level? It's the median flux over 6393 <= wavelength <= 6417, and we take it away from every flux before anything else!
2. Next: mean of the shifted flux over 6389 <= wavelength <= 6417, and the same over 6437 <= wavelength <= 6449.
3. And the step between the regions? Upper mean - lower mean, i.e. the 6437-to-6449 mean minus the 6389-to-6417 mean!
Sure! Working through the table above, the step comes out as 0.06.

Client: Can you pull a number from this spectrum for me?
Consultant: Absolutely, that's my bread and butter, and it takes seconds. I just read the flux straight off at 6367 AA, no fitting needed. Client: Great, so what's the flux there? 11.72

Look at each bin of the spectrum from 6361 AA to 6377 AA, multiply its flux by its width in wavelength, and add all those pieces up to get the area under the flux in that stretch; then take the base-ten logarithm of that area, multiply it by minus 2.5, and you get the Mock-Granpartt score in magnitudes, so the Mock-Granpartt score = -5.66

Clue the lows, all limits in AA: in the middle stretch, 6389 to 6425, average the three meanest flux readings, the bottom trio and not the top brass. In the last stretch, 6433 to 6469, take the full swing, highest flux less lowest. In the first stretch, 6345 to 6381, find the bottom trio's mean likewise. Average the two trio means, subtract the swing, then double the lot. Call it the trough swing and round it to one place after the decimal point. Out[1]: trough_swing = 19.3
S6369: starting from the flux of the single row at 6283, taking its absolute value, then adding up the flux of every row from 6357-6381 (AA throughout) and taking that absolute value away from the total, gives 57.7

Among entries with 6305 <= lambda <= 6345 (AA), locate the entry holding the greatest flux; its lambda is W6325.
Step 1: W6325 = 6331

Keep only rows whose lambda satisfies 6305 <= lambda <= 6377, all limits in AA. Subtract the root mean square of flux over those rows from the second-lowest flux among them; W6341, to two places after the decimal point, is -0.54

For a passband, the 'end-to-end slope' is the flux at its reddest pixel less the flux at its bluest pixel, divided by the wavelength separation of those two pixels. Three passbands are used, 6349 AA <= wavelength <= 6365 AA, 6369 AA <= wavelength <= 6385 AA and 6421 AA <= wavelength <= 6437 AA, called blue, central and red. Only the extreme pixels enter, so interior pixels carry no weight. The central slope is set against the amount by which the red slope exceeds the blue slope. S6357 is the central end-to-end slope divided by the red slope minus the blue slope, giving 9.2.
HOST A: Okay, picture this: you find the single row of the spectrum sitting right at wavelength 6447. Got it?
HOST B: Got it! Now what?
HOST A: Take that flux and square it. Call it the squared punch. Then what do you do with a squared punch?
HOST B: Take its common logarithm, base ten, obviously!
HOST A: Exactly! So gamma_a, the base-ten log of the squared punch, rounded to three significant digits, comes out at 2.11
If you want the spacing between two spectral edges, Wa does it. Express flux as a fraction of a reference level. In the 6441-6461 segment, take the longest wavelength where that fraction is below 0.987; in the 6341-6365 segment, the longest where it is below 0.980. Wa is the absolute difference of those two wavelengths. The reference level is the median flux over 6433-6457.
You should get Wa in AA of 88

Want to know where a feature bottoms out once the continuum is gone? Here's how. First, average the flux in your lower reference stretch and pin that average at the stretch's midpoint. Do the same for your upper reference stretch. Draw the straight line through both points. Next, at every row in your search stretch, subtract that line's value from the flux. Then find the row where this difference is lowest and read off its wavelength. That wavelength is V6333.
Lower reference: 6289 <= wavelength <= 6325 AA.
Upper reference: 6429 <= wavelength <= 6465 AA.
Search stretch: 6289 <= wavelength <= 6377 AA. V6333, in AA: 6315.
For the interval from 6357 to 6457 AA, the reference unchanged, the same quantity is 6439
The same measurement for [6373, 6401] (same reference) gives 6399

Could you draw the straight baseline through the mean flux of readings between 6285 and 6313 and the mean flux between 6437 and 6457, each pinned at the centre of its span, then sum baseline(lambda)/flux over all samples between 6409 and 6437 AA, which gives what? 6.98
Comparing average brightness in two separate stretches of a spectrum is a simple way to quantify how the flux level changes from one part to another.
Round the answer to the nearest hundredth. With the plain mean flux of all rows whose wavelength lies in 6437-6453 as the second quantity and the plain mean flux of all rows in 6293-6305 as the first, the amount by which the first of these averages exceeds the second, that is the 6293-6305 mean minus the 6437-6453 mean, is -0.23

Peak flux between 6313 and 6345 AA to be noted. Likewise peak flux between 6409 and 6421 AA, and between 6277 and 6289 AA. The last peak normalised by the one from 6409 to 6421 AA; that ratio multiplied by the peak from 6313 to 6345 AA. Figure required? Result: 11.2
